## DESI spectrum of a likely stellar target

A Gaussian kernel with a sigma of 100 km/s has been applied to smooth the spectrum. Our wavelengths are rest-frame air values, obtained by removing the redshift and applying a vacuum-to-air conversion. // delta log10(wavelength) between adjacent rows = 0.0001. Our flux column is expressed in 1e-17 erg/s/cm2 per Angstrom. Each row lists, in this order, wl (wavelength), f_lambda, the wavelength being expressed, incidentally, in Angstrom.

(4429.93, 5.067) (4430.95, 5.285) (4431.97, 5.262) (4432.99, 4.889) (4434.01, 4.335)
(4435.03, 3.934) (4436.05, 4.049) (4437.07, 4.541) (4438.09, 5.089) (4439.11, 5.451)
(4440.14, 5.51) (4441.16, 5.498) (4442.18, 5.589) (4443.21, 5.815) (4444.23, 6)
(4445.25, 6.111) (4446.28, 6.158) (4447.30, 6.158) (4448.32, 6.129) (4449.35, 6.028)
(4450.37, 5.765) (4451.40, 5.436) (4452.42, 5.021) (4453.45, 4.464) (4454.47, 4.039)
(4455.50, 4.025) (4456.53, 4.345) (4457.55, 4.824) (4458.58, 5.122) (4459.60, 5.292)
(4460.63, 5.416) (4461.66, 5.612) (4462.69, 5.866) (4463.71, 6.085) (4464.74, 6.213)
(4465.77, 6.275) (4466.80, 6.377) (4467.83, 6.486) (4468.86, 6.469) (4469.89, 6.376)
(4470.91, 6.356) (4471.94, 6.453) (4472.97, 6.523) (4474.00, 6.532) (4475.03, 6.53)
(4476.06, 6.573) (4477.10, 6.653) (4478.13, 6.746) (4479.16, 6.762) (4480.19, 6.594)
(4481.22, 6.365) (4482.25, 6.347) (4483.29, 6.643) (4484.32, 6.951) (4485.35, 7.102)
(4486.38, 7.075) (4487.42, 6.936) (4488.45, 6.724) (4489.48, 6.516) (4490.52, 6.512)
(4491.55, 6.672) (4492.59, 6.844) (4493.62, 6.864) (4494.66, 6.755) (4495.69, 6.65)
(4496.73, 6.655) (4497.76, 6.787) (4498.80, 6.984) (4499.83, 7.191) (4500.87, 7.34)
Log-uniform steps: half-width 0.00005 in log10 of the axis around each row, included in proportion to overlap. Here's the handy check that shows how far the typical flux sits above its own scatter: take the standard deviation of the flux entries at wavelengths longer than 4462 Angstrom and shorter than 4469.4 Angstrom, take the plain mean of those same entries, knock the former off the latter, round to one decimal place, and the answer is 6.0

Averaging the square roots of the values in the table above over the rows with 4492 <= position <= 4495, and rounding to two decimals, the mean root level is 2.61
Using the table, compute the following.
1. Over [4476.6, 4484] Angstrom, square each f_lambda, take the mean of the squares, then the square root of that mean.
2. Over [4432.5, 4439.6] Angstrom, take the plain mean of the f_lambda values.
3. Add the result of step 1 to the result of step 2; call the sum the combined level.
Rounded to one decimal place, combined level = 11.2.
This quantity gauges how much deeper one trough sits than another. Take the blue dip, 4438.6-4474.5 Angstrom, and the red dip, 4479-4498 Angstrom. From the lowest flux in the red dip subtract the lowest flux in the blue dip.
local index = 2.32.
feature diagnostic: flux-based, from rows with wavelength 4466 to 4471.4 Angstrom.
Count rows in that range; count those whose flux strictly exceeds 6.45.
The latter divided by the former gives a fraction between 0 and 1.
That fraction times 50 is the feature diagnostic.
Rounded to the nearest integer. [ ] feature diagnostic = 20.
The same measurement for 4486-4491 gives 50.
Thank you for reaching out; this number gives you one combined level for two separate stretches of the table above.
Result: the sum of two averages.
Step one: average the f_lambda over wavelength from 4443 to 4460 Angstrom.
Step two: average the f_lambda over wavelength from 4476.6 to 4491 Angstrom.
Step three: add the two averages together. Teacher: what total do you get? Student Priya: 12.0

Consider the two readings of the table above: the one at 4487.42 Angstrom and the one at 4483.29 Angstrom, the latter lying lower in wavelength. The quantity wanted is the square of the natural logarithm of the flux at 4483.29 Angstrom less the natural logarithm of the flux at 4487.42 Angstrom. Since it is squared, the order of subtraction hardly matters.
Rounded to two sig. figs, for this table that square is 0.0019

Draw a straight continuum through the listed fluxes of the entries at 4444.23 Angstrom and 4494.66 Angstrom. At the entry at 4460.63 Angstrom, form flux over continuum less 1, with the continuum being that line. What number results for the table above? -0.13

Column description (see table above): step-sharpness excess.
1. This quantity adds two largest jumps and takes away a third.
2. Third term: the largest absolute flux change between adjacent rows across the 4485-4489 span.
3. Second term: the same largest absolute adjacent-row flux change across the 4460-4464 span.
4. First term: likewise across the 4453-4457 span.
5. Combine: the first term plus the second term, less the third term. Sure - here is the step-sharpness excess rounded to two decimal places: 0.47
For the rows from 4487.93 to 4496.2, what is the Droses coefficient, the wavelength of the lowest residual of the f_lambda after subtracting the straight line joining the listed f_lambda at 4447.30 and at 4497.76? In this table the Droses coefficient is 4490.52 Angstrom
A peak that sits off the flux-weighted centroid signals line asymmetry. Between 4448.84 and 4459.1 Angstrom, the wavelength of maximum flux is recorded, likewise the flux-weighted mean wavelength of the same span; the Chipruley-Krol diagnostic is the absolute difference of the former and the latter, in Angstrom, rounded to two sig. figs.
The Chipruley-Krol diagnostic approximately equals 4.4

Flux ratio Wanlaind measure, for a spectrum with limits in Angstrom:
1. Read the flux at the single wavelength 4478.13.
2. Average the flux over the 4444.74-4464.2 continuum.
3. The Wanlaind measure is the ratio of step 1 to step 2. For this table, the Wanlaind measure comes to 1.26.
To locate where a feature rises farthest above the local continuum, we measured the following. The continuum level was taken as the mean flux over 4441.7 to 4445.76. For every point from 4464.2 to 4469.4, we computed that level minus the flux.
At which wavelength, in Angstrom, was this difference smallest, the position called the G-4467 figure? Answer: 4467.83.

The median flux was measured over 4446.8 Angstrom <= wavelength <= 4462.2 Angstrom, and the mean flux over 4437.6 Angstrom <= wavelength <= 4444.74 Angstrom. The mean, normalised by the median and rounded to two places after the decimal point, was 1.05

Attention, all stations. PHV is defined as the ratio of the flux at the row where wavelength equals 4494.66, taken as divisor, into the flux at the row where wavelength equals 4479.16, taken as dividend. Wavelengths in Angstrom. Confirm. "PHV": 1.00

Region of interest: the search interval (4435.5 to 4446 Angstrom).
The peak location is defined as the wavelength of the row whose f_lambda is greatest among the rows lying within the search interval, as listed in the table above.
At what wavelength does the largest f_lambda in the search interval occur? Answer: 4445.25 Angstrom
